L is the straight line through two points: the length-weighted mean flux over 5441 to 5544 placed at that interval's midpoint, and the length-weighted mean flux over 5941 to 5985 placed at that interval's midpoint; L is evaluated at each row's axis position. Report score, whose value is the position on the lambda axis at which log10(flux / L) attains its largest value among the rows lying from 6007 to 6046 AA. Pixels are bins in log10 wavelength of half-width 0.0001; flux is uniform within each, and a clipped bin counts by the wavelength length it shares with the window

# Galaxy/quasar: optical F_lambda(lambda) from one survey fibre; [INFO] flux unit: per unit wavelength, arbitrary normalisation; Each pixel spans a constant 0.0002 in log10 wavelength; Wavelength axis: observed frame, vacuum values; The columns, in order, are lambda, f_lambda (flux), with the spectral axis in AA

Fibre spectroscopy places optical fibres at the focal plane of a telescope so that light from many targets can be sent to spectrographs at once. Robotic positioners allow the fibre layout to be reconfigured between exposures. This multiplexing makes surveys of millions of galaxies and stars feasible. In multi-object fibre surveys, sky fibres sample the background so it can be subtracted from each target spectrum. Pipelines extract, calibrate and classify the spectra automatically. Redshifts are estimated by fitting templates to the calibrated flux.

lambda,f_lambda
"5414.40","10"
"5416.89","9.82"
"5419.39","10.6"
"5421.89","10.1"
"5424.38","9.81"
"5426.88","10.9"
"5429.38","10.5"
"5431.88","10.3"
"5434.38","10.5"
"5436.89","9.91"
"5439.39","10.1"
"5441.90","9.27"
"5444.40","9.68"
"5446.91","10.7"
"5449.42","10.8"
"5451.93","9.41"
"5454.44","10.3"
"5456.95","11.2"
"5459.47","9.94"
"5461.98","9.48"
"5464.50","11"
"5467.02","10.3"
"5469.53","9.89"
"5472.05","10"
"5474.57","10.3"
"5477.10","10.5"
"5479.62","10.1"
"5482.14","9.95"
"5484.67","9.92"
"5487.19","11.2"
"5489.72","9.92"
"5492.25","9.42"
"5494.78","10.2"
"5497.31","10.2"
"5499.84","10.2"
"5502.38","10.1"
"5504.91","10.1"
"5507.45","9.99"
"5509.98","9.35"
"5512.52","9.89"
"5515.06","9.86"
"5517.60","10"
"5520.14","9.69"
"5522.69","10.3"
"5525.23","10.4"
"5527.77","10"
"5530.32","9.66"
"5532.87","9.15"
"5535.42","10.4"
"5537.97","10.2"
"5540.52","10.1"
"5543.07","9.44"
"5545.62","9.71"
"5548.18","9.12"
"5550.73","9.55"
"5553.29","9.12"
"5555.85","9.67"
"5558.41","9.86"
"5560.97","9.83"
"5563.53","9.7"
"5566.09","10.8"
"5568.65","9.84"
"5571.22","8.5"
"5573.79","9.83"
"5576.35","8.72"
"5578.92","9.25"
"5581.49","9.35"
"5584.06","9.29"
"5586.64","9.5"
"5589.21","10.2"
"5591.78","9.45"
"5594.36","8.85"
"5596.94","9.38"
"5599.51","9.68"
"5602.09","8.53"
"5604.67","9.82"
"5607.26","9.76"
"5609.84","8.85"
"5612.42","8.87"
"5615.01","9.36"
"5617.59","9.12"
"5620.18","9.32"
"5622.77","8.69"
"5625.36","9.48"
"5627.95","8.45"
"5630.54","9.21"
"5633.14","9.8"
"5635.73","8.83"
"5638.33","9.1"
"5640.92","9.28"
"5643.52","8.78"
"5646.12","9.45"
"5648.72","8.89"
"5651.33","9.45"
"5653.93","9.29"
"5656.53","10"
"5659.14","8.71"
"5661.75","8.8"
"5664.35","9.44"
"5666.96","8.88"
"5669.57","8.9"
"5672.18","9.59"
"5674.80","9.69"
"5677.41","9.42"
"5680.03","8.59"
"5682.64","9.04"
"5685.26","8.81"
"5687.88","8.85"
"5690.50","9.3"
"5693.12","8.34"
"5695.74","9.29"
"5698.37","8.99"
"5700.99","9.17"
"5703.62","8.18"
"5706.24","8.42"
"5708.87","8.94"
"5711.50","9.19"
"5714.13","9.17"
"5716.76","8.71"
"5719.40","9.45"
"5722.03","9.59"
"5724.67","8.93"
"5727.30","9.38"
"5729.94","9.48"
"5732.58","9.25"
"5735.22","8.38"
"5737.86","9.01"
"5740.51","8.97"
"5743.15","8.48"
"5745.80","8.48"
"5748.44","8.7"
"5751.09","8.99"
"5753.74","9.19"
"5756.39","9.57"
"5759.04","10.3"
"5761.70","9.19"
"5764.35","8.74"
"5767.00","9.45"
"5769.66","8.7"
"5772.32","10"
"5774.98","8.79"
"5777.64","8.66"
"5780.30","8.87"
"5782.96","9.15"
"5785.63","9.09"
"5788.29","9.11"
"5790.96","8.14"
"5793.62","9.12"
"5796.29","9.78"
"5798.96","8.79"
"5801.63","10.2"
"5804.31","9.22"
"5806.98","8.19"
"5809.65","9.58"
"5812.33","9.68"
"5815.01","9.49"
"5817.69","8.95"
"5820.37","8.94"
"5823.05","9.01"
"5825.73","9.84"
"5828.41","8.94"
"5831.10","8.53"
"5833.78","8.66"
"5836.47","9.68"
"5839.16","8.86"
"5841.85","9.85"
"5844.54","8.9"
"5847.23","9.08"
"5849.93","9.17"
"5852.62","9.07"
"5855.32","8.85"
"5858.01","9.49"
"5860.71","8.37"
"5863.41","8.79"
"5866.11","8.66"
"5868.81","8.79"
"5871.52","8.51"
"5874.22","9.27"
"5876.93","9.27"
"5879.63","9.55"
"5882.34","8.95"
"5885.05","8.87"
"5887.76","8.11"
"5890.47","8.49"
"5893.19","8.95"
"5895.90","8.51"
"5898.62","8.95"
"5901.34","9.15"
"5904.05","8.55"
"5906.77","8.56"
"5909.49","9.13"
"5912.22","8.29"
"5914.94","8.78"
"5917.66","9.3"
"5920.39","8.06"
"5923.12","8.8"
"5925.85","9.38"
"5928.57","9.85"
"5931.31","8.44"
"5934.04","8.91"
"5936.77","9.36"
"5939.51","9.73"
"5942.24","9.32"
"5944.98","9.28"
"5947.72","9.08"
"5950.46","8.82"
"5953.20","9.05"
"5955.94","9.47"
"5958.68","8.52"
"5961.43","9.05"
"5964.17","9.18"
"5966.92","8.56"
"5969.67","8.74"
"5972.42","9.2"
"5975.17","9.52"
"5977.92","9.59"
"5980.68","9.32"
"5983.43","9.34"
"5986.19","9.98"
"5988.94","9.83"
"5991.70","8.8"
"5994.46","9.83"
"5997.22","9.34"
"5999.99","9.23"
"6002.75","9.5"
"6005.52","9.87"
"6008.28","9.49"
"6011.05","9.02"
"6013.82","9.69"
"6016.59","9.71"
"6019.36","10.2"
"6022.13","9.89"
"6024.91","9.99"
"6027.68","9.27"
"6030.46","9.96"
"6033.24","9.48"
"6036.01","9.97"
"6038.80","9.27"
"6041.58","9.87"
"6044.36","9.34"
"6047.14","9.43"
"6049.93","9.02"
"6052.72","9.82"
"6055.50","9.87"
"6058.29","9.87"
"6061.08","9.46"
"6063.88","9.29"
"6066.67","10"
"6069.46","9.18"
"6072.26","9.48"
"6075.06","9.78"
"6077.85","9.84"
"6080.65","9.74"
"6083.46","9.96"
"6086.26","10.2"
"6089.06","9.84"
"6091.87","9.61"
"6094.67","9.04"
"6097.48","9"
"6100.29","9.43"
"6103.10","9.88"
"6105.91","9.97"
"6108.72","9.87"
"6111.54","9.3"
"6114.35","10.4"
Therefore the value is 6019.36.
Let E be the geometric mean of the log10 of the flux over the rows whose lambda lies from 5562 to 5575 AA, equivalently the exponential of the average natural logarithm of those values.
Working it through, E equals 0.986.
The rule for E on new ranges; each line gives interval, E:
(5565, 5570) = 1.013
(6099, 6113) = 0.986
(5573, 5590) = 0.975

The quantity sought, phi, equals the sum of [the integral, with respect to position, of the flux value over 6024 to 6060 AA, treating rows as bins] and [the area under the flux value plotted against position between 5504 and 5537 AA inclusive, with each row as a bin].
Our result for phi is 673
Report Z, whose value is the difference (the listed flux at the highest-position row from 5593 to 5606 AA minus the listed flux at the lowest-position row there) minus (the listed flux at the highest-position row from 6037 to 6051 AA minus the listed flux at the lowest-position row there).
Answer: 1.2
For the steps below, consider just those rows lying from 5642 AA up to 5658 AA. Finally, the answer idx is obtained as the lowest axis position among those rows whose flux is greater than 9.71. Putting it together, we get 5656.53 AA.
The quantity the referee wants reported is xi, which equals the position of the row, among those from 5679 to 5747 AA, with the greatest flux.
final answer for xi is 5722.03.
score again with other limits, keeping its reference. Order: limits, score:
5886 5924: 5917.66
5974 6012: 5986.19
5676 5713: 5677.41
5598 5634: 5633.14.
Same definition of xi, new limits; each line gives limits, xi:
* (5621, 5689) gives 5656.53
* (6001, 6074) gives 6019.36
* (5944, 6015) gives 5986.19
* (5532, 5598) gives 5566.09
